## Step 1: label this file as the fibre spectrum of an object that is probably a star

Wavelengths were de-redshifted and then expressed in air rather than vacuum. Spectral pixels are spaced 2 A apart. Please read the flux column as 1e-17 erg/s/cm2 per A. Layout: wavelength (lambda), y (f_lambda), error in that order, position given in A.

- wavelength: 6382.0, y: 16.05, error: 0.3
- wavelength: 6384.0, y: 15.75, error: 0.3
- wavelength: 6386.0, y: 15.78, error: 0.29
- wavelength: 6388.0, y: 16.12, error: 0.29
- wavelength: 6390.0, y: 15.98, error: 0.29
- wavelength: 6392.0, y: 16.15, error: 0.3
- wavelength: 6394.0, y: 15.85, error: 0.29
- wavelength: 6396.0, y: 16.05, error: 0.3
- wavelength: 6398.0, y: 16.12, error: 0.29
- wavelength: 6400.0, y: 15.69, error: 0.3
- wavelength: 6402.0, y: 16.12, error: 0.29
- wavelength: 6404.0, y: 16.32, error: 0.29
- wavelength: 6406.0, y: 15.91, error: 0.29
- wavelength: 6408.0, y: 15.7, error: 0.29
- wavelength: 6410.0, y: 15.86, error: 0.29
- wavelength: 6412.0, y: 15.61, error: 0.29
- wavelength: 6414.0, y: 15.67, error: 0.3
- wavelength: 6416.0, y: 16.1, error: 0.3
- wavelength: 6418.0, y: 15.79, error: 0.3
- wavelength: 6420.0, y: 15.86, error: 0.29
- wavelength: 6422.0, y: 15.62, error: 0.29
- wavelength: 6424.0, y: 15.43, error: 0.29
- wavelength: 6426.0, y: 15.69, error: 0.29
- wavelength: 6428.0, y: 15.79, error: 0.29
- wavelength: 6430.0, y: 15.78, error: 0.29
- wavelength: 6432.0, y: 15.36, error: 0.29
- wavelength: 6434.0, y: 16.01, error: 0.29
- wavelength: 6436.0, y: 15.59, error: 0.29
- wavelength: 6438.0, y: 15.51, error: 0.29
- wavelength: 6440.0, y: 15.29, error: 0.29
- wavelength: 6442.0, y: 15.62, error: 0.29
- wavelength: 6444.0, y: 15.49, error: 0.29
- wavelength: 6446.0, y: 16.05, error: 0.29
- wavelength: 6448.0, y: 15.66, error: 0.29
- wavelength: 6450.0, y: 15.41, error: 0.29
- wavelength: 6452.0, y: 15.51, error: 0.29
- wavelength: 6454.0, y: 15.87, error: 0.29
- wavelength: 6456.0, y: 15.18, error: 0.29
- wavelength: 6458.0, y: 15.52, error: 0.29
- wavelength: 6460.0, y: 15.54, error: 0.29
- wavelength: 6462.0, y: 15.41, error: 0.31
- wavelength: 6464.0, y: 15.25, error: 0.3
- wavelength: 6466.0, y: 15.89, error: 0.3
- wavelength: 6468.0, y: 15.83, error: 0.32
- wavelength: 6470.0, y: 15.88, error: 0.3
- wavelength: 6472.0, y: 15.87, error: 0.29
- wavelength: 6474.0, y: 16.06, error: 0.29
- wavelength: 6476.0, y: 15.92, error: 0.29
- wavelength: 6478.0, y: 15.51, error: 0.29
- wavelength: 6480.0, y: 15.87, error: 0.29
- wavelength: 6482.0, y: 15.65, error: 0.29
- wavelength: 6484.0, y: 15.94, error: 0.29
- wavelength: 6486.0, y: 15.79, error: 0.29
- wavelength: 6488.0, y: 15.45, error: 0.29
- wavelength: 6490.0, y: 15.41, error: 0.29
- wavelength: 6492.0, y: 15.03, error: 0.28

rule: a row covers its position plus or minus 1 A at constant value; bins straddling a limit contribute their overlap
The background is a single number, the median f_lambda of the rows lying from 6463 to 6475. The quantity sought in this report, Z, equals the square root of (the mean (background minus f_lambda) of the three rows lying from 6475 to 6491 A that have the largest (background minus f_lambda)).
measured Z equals 0.65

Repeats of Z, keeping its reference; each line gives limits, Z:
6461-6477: 0.62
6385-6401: 0.32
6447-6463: 0.74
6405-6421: 0.46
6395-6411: 0.35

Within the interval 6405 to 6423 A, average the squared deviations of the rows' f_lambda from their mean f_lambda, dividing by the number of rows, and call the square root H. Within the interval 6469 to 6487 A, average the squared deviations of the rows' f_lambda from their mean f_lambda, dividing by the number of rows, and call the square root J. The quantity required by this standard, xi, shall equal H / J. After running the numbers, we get 1.0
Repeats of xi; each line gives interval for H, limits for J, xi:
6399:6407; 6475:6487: 1.5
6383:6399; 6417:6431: 1.1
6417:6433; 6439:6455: 0.7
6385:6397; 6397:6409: 0.6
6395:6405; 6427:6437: 0.9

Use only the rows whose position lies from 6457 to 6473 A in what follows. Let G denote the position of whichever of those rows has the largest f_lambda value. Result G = 6466.0 A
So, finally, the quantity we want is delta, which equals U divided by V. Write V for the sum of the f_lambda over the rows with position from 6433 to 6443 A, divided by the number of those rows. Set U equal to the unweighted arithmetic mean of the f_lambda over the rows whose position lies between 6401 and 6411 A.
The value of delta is 1.024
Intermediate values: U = 16.0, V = 15.6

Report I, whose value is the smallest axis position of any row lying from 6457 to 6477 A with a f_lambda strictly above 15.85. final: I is 6466.0 A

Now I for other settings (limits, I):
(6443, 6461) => 6446.0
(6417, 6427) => 6420.0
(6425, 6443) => 6434.0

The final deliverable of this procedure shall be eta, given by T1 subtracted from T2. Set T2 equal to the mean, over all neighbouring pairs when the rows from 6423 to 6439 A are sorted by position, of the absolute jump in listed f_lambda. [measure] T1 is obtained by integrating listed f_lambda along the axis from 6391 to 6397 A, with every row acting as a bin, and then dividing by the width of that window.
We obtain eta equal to -15.74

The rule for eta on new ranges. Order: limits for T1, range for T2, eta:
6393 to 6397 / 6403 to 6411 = -15.69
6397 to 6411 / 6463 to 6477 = -15.78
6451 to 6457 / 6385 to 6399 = -15.32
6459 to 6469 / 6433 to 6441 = -15.34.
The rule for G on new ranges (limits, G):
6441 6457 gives 6446.0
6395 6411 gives 6404.0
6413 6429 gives 6416.0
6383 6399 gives 6392.0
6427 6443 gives 6434.0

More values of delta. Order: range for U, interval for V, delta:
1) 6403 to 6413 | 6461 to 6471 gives 1.015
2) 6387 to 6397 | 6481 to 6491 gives 1.024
